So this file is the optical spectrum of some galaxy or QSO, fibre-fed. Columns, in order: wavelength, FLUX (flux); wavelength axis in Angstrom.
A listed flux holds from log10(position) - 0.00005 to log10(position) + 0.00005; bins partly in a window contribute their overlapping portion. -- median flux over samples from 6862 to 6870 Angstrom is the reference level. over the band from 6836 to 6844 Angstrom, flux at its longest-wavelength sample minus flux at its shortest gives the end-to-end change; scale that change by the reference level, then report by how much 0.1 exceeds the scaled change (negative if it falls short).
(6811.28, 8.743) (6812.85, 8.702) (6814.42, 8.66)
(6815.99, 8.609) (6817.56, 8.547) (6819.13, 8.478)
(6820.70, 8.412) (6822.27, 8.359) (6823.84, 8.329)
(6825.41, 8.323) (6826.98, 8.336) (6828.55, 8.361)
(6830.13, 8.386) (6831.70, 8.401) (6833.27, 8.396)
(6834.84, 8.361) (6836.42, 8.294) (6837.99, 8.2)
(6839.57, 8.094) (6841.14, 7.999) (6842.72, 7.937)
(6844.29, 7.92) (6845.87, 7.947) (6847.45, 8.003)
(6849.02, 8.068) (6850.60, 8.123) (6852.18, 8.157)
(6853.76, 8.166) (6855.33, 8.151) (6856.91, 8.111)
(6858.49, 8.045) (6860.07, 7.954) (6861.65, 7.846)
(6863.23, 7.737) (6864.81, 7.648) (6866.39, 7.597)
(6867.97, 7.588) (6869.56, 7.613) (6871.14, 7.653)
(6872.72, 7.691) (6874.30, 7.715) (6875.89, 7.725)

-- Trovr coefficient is 0.147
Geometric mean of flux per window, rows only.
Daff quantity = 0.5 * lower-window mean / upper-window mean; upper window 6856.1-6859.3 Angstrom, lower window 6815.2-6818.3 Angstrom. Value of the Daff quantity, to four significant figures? 0.5309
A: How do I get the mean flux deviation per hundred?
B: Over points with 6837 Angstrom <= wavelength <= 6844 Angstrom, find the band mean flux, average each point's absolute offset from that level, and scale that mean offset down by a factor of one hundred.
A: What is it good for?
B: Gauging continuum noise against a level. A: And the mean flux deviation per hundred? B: 0.0009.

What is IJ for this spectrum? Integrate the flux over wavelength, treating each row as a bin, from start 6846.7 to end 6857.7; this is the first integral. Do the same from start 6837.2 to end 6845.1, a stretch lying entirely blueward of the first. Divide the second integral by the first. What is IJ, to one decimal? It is 0.7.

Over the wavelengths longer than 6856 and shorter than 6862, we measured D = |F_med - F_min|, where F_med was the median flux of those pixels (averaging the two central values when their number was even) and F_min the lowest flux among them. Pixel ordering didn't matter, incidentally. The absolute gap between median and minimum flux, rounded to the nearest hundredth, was 0.15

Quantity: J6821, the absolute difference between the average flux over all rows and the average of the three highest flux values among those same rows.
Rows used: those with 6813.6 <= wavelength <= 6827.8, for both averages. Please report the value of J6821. 0.15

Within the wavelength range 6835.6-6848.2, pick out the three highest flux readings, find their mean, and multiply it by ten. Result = 82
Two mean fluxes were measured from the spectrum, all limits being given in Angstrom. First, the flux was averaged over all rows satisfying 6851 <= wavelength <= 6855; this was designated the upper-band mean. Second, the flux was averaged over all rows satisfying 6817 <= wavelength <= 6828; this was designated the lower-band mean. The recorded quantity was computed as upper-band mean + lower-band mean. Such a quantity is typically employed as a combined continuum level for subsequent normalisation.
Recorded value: 16.6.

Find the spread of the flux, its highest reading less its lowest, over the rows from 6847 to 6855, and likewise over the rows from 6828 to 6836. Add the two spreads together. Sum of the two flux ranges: 0.20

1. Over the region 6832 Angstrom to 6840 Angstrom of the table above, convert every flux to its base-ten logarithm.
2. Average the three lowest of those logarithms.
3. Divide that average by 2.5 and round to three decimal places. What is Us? 0.365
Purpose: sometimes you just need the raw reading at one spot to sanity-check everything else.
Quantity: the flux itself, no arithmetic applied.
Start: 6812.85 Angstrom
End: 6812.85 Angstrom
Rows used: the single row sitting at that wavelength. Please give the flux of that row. 8.702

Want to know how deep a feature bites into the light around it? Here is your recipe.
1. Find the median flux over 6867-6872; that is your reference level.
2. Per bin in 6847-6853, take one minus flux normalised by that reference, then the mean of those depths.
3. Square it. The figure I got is 0.004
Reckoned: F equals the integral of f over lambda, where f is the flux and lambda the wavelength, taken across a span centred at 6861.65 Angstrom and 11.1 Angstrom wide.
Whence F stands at 87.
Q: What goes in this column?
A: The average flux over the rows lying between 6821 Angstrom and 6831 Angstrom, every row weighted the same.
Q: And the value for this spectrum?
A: 8.35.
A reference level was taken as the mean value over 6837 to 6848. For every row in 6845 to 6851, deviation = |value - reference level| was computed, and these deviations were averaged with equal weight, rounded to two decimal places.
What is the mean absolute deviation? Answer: 0.06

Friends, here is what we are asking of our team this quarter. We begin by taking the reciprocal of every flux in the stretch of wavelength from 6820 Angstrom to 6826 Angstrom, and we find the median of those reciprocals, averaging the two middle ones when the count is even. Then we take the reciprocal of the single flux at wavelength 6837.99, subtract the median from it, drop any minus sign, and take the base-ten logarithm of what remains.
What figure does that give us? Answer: -2.7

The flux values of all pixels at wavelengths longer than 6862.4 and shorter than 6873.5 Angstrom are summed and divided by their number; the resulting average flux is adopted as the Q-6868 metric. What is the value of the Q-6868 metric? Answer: 7.6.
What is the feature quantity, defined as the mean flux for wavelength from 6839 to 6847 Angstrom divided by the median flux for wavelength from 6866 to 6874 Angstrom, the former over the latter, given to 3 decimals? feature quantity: 1.048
